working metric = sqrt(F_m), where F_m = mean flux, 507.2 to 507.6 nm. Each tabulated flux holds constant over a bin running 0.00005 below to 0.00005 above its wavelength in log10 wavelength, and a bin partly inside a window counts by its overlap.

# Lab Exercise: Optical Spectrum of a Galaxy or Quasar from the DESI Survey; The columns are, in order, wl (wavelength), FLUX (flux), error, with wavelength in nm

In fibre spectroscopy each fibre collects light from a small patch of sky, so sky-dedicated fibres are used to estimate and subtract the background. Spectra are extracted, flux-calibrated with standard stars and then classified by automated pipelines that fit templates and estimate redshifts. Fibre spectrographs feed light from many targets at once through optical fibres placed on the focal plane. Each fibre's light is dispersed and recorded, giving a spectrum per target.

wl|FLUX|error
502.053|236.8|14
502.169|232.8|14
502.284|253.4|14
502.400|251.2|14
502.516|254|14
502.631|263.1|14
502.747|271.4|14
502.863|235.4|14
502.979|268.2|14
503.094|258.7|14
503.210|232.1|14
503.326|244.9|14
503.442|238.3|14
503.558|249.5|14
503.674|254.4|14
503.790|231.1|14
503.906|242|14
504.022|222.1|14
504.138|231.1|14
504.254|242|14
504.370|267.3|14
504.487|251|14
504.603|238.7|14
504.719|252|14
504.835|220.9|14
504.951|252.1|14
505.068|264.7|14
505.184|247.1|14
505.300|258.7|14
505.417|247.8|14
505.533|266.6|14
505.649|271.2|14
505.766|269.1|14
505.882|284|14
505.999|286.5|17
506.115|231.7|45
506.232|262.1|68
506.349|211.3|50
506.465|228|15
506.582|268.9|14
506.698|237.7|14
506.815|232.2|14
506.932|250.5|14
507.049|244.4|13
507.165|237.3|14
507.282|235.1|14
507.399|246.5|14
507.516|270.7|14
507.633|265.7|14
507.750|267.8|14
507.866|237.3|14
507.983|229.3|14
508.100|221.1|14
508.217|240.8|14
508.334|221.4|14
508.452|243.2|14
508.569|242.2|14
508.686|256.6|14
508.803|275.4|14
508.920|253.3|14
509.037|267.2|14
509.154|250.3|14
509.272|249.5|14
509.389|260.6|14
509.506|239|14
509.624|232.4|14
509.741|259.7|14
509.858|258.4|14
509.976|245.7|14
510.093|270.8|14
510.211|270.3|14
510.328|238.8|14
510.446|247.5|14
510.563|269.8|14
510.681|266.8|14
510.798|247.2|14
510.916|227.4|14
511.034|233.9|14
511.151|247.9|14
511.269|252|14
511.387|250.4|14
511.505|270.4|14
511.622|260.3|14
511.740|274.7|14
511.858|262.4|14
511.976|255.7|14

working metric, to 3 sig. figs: 15.8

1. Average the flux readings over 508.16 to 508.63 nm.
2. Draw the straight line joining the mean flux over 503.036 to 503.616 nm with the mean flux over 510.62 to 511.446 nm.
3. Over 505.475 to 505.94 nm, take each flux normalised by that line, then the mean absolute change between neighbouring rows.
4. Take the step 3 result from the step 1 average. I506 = 237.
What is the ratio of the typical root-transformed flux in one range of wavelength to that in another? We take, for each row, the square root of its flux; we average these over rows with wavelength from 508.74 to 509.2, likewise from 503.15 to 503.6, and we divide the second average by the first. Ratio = 0.96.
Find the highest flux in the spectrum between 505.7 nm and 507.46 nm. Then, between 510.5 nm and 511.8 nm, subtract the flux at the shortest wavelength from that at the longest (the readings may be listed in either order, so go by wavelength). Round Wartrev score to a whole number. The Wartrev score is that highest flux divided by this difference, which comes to 58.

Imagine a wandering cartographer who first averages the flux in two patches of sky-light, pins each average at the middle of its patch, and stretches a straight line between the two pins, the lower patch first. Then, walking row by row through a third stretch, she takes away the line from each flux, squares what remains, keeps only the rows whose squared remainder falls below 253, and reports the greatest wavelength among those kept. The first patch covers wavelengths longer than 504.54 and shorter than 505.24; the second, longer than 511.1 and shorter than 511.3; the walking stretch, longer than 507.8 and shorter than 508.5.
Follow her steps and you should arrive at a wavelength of 508.452 nm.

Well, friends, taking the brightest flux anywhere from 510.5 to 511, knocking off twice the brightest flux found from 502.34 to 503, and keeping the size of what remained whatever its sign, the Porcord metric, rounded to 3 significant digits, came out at 273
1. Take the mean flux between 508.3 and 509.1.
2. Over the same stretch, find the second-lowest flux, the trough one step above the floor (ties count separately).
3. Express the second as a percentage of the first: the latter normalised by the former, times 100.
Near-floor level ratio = 96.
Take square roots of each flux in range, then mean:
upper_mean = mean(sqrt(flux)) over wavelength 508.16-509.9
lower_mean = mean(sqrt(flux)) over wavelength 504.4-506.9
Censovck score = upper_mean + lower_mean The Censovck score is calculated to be 31.7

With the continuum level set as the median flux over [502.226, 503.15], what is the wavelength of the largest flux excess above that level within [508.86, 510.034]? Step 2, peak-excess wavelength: 509.037 nm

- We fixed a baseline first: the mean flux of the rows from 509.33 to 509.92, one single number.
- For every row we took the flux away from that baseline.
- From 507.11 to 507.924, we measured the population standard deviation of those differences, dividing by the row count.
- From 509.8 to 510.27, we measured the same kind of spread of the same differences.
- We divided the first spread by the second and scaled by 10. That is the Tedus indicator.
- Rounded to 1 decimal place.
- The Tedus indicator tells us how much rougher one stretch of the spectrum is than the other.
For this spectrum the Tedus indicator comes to 14.4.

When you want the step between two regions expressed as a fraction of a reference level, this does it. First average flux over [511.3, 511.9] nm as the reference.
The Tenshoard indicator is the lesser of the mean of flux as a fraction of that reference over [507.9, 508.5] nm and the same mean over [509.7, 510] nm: 0.877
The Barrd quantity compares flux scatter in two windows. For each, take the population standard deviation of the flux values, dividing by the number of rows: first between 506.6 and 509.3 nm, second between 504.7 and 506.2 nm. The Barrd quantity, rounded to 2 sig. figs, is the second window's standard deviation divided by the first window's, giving 1.2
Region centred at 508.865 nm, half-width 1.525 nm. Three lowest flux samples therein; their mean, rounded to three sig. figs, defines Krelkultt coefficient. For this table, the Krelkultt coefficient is 224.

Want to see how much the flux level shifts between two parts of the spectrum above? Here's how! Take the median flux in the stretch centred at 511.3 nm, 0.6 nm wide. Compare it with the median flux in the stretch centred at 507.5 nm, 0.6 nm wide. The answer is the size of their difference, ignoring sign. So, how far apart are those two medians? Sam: 15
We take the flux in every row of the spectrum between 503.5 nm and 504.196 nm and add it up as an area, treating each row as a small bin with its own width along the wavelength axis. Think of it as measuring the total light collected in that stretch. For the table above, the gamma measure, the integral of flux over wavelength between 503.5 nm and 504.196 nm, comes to 166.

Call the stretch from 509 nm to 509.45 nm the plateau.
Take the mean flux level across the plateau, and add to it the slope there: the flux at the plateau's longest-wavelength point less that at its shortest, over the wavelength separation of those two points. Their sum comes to 238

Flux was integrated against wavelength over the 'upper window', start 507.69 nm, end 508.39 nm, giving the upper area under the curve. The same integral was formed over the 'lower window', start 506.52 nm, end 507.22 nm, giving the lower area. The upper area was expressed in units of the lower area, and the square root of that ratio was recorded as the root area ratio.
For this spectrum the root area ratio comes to 0.98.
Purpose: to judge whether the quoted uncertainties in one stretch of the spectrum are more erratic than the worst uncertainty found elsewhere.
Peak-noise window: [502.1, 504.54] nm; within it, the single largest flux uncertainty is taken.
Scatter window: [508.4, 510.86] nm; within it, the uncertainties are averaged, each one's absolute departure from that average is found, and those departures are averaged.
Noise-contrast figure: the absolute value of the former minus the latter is 14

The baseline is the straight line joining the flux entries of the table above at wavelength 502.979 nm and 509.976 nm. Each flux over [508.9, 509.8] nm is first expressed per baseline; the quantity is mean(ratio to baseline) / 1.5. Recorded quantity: 0.677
